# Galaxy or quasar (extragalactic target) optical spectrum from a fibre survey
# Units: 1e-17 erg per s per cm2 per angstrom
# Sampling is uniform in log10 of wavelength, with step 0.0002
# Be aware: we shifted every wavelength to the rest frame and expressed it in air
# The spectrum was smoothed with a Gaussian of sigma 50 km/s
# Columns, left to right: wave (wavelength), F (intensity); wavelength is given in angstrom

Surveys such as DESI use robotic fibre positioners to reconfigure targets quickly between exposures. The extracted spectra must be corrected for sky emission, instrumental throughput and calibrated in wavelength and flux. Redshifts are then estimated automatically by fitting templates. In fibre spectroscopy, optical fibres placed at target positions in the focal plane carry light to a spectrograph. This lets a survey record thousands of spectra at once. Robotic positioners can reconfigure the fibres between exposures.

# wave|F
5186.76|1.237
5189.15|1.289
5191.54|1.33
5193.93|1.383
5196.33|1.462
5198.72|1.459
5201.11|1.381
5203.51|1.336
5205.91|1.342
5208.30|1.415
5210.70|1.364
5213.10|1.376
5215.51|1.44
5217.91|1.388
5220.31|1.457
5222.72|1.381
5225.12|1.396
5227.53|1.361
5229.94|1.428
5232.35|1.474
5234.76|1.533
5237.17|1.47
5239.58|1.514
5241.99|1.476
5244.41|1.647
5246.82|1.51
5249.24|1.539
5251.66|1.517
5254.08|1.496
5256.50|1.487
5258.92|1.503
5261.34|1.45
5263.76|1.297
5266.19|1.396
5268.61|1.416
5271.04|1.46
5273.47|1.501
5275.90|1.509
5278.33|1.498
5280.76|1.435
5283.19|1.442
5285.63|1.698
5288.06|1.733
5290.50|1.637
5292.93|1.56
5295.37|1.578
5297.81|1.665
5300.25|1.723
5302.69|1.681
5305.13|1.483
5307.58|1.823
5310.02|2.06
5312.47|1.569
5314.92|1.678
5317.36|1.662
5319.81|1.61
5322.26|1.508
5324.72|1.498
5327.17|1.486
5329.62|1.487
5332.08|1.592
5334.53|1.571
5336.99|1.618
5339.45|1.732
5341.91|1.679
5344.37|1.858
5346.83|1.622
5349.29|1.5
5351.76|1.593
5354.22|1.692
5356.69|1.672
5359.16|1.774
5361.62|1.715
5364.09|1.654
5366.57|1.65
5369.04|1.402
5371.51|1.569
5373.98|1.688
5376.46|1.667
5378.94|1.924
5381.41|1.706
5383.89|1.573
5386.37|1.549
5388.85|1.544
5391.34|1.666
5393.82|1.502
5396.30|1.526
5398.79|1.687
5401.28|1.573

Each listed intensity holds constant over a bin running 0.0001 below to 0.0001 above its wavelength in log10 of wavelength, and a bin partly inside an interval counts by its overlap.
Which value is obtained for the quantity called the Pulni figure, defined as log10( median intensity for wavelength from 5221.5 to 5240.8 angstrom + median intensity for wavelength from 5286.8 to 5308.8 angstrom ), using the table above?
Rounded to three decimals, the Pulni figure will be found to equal 0.493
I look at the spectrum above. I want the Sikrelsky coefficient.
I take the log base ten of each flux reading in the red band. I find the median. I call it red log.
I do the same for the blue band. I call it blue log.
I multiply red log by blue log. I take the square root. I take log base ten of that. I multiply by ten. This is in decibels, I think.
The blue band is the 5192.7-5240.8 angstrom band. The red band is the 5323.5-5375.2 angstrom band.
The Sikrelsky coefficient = -7.54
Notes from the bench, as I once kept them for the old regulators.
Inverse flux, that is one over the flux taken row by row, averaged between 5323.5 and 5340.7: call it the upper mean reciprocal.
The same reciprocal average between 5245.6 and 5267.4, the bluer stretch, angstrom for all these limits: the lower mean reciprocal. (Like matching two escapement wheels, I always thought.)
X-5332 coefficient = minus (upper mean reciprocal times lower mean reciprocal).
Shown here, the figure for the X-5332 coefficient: -0.44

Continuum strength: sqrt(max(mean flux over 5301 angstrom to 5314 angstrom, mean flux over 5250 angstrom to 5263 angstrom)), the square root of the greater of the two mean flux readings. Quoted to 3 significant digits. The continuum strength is 1.31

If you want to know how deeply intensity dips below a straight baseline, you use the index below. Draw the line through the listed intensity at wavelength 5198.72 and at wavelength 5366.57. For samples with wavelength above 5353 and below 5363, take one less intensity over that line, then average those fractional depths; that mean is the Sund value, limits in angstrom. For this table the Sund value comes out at -0.04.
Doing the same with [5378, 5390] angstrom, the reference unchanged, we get 0.01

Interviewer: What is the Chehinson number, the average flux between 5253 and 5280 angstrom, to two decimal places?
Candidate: 1.46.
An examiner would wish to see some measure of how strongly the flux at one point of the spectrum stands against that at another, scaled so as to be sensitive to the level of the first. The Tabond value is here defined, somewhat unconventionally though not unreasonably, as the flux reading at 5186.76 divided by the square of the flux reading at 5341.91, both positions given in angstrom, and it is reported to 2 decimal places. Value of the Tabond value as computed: 0.44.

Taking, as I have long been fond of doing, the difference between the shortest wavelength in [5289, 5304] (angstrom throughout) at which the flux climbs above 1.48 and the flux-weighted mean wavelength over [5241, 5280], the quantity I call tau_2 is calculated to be 30.6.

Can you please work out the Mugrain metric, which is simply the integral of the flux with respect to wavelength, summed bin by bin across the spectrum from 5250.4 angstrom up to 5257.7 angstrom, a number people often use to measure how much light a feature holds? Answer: 10.9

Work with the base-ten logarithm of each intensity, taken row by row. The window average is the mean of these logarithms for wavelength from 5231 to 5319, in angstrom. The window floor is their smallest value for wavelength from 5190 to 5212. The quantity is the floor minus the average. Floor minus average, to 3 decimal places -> -0.067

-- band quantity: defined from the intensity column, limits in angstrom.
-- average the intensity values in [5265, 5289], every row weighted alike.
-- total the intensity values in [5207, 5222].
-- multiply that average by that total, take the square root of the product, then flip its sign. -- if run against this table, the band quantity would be -3.6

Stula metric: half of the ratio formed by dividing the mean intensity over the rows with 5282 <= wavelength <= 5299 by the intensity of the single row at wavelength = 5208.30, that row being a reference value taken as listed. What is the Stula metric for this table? 0.57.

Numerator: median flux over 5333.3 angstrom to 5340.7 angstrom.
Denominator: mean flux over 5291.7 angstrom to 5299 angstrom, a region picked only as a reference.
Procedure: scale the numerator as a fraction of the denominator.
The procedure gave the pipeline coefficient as 1.01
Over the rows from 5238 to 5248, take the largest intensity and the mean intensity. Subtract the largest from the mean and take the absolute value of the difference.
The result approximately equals 0.11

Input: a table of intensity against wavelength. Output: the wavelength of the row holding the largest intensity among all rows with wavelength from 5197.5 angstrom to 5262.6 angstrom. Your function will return 5244.41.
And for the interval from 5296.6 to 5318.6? 5310.02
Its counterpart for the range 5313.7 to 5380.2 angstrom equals 5378.94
